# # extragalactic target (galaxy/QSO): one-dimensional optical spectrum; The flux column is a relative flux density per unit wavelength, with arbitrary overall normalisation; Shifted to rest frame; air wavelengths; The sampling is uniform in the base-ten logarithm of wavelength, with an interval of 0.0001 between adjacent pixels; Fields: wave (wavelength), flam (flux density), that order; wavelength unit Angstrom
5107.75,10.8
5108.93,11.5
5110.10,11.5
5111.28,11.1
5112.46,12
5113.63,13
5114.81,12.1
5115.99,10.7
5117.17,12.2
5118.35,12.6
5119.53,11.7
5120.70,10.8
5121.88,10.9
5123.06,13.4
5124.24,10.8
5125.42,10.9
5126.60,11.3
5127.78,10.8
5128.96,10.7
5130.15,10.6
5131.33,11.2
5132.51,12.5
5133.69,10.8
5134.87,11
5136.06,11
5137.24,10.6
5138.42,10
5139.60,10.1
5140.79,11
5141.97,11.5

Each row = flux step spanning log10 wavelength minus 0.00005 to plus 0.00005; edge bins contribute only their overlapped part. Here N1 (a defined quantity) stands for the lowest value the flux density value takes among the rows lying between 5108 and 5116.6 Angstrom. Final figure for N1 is 10.7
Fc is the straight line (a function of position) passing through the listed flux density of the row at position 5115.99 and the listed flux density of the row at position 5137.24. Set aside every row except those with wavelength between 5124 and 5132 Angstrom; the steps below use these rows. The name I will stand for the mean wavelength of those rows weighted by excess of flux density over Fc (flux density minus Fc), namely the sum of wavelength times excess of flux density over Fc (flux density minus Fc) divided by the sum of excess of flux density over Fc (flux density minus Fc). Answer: 5127.9 Angstrom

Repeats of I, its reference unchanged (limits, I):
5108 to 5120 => 5114.8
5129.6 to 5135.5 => 5132.7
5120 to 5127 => 5123.7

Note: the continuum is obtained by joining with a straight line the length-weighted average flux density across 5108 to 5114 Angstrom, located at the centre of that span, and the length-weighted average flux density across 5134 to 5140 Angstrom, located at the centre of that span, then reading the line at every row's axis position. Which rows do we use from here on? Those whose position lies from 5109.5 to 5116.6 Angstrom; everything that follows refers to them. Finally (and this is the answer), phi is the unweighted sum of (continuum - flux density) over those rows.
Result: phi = -0.6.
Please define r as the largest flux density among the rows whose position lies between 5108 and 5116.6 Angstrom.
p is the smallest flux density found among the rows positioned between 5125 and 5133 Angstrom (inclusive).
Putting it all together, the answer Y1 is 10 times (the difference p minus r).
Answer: -24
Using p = 10.6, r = 13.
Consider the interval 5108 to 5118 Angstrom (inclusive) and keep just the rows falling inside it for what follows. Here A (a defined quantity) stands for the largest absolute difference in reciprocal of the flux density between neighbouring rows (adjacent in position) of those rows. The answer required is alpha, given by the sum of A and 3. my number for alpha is 3.01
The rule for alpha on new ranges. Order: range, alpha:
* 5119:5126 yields 3.02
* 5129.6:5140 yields 3.01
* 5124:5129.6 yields 3.00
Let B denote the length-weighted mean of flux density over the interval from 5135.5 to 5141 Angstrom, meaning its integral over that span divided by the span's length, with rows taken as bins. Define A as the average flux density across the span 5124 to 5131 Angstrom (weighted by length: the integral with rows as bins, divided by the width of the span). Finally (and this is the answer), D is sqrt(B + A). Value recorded 4.62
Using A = 10.9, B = 10.5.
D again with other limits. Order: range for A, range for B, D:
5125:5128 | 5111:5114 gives 4.81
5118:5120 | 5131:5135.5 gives 4.85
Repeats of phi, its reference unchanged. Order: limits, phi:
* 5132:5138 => -2.6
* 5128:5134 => -1.7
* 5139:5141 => -0.2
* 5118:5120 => -1.6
